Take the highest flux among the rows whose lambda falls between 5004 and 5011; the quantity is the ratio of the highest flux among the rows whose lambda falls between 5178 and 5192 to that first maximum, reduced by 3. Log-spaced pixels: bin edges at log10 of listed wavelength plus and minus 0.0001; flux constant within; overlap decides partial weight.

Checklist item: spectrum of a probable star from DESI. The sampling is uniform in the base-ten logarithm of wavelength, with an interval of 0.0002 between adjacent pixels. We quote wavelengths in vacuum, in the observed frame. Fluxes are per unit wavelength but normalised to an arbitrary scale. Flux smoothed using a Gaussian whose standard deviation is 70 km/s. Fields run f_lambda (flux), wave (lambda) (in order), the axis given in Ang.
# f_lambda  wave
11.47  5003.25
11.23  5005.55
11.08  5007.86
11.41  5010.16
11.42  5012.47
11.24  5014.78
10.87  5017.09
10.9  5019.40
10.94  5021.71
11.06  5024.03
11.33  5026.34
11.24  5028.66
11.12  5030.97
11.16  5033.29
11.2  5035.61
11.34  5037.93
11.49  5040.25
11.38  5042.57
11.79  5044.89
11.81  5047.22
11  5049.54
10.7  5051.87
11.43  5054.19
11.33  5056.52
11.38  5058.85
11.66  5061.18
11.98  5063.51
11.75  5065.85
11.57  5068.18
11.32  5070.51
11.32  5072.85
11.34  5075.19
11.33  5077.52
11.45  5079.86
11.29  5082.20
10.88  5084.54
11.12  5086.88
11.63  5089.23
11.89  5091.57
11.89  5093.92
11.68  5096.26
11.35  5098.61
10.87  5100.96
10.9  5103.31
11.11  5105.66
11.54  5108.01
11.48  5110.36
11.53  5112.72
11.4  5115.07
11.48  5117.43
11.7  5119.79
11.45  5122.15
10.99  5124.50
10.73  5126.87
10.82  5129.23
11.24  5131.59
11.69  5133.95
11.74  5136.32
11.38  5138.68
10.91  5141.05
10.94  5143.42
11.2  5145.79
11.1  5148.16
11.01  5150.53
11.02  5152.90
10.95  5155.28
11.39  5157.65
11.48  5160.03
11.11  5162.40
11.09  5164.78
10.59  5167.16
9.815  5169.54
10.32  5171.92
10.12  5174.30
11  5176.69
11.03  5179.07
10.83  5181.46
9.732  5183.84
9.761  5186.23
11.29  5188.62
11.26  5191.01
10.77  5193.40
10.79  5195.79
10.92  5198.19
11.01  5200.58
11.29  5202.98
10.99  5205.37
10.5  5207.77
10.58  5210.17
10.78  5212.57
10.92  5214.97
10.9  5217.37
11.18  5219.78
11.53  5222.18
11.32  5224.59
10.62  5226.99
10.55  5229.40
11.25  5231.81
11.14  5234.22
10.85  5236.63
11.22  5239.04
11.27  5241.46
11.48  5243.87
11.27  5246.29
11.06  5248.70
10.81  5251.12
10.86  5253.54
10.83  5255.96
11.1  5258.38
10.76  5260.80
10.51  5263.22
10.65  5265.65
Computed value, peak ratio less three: -2.011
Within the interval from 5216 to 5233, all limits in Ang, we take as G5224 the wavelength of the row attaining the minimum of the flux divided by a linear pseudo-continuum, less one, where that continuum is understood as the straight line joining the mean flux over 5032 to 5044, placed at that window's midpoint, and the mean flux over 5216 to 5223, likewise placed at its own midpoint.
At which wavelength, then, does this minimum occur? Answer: 5229.40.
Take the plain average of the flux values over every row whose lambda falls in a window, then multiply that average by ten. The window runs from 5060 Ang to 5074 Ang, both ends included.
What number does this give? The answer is 116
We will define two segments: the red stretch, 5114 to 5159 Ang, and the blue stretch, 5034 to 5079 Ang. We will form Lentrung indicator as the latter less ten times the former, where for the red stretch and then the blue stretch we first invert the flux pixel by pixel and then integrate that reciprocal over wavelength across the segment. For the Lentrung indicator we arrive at -36.2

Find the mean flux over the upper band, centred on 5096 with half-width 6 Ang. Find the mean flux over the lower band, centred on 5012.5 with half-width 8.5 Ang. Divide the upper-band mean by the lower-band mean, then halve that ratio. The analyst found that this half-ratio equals 0.517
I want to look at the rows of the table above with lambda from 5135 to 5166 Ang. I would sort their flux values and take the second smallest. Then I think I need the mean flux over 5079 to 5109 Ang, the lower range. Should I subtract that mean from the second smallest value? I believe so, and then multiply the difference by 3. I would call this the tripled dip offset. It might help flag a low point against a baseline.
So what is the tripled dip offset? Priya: -1.2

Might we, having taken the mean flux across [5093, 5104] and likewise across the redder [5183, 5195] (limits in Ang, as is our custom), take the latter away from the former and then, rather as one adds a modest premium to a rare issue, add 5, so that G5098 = 5.8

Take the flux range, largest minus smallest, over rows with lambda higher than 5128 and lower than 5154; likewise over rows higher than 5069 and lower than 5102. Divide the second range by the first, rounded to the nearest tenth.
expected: 1.1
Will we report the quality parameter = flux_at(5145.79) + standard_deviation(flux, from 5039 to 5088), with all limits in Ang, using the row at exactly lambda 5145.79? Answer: 11.5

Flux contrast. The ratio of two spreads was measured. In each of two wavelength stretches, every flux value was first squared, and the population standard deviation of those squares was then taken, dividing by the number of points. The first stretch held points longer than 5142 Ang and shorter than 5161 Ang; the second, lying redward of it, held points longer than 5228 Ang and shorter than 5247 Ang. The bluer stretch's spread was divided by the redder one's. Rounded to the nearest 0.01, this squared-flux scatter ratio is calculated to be 0.71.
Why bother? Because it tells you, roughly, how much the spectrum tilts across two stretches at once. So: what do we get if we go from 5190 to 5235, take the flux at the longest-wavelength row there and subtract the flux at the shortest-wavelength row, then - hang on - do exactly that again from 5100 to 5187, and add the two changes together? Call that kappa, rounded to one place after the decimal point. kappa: -1.2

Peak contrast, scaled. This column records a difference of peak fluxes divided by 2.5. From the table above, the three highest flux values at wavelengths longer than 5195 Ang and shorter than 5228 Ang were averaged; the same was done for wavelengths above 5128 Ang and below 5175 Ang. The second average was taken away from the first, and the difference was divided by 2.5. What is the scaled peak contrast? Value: -0.10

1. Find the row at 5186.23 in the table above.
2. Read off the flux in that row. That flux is 9.761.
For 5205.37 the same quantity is 10.99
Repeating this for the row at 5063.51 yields 11.98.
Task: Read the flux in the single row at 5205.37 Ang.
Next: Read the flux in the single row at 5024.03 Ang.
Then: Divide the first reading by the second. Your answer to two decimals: 0.99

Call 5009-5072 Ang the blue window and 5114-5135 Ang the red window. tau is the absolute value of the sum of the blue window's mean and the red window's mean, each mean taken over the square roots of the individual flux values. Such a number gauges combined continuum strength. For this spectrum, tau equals 6.72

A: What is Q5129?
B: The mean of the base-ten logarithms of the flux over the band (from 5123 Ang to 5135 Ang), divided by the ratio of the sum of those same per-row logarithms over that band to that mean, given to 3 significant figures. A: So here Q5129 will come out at 0.209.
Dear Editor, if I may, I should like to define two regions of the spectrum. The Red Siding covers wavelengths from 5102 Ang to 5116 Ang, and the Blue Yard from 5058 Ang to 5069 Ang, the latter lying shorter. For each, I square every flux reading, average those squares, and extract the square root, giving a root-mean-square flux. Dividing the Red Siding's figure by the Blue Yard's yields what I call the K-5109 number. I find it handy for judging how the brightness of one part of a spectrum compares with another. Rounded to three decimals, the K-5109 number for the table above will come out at 0.971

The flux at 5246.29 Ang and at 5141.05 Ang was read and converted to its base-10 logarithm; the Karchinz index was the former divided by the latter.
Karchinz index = 1.01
